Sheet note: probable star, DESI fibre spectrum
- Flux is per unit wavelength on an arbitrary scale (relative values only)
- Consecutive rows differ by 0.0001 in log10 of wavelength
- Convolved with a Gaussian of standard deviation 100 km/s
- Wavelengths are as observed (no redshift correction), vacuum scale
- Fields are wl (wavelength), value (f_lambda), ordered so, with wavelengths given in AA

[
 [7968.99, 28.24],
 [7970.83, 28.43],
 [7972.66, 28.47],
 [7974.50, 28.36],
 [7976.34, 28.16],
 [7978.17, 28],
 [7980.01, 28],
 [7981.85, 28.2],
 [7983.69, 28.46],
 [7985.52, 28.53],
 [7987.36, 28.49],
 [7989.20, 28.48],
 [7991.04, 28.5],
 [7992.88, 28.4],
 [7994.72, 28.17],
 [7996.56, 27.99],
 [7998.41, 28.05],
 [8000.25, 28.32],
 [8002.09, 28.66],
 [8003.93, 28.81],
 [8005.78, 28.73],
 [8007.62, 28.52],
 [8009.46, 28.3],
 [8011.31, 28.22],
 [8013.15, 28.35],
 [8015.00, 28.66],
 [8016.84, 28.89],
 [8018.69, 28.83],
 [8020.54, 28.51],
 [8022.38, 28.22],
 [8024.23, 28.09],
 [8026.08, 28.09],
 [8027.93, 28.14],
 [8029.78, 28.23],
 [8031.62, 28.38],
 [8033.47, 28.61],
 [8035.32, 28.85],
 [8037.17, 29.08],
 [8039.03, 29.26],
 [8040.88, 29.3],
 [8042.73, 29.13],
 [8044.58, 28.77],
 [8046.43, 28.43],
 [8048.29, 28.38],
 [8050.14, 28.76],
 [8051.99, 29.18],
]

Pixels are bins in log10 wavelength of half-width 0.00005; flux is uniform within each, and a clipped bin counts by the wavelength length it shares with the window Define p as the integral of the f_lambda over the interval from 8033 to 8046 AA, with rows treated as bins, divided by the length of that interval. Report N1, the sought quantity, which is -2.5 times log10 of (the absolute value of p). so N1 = -3.66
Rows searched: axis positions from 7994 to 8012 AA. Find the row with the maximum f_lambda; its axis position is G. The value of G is 8003.93 AA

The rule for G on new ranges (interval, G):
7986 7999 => 7991.04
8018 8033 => 8018.69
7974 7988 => 7985.52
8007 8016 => 8015.00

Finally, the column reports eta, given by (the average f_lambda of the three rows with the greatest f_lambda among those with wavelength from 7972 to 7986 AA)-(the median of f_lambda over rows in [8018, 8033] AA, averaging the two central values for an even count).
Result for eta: 0.26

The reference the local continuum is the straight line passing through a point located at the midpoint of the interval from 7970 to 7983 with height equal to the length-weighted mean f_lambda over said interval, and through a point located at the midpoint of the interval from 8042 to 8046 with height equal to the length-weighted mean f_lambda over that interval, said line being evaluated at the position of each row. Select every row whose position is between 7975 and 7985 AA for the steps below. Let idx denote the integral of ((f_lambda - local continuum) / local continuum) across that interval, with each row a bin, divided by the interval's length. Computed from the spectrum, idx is -0.003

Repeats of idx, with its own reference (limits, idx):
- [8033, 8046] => 0.004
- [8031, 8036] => -0.007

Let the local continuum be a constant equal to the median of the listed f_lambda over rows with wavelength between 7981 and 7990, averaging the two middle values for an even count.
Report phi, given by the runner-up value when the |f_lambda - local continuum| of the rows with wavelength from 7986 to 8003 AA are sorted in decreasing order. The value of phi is 0.43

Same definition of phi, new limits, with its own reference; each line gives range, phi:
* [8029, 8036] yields 0.25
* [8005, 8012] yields 0.25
